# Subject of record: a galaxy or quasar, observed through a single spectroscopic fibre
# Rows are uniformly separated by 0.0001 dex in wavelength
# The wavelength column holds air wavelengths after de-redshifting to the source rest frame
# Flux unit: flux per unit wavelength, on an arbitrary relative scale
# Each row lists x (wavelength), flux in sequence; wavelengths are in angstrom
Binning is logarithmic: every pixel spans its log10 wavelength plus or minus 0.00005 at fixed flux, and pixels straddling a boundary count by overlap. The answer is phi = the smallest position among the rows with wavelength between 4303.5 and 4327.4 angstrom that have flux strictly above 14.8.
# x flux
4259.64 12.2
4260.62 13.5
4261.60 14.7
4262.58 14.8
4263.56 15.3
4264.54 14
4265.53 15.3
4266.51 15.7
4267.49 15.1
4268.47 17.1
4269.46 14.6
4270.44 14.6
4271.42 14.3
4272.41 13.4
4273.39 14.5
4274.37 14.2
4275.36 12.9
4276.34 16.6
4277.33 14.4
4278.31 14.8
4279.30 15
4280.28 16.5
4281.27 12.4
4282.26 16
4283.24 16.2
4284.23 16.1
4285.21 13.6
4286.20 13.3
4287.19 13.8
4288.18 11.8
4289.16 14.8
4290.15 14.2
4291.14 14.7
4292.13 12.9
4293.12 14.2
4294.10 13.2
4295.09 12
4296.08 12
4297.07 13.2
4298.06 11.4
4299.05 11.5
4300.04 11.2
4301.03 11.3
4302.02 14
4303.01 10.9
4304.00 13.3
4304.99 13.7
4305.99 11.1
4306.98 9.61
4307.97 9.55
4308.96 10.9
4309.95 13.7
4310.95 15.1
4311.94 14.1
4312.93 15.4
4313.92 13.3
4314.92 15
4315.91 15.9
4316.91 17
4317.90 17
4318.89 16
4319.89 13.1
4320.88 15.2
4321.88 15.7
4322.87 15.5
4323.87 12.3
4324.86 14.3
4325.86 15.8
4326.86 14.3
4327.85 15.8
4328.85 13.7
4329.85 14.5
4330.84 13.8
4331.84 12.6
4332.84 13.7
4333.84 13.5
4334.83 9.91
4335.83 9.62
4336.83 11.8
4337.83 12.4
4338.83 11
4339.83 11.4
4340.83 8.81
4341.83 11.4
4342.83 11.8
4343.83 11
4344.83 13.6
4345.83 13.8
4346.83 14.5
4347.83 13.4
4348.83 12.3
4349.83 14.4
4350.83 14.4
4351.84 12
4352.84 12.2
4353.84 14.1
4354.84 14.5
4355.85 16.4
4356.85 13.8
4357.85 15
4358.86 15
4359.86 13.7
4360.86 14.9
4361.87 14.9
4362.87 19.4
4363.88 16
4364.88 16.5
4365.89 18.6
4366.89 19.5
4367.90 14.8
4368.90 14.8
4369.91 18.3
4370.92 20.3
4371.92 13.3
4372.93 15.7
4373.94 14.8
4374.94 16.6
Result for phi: 4310.95 angstrom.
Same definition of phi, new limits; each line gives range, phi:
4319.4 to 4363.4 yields 4320.88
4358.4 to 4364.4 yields 4358.86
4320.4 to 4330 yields 4320.88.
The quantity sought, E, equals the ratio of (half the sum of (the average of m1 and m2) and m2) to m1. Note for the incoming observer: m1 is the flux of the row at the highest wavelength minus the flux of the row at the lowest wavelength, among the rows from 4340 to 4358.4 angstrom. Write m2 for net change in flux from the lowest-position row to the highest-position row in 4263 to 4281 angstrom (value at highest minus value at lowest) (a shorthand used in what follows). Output 0.4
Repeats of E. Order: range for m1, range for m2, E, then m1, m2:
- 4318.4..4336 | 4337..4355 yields 0.0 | -6.4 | 2.1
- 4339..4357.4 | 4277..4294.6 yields -0.1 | 2.4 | -1.2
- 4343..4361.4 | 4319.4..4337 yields 0.0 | 3.9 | -1.3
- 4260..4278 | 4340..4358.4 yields 5.4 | 0.9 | 6.2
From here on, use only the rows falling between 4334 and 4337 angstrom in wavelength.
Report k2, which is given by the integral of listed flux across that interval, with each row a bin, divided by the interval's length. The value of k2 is 11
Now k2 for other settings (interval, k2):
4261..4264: 15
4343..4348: 13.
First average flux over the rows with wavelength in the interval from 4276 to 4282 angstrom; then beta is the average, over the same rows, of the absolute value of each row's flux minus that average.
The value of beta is 1.08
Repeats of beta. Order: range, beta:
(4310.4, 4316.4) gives 0.73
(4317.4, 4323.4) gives 0.84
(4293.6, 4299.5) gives 0.66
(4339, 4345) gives 0.95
